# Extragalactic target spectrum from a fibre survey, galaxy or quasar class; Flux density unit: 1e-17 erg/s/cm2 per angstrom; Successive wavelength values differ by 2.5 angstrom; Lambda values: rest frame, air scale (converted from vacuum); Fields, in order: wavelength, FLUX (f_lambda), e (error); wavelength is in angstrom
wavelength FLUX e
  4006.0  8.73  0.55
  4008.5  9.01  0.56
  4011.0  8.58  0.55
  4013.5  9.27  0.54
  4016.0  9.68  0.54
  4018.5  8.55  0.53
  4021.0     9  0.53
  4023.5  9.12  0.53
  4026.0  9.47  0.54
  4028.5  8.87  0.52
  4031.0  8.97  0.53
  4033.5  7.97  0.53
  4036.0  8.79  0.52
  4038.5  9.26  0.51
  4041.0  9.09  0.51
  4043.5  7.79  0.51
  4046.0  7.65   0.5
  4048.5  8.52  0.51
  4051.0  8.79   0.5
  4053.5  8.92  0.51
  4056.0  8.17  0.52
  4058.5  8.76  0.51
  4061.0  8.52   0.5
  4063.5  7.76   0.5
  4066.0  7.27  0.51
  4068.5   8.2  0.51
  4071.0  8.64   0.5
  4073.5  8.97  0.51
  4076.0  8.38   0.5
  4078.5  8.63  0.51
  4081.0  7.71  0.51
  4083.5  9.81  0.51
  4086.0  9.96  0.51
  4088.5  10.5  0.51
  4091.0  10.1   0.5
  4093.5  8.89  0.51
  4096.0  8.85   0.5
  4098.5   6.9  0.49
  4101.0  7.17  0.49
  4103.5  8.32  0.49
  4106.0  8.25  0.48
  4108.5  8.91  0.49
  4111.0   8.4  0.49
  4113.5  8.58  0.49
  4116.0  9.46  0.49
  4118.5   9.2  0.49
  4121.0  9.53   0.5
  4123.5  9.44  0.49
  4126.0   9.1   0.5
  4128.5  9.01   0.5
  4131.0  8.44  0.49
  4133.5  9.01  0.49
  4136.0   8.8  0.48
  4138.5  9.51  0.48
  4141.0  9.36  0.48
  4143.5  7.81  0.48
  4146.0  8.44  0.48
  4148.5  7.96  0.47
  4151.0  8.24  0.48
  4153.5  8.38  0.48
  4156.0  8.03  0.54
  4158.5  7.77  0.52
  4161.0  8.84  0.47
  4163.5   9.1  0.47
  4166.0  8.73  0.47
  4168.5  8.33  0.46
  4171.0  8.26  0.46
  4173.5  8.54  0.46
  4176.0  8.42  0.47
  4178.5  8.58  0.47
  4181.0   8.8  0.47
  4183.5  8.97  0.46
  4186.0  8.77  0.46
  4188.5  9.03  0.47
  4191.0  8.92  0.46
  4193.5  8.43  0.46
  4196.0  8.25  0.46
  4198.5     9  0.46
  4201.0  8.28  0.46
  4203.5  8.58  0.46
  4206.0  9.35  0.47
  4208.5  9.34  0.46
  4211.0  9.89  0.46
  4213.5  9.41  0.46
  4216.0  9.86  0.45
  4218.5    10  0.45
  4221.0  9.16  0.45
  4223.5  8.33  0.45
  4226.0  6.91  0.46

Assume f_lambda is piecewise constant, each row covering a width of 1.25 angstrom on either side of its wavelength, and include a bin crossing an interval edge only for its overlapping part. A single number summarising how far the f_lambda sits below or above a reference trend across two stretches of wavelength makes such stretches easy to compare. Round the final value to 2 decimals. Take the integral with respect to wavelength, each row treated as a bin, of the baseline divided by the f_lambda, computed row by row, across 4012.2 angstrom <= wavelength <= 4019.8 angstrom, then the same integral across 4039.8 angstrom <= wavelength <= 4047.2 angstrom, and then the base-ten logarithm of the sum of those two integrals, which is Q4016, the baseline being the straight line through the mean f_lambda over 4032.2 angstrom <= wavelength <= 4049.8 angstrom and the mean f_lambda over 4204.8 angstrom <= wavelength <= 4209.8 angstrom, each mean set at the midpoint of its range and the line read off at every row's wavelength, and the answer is 1.16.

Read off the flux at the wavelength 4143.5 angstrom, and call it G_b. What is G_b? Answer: 7.81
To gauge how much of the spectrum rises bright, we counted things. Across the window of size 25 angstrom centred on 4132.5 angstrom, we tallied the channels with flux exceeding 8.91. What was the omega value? 7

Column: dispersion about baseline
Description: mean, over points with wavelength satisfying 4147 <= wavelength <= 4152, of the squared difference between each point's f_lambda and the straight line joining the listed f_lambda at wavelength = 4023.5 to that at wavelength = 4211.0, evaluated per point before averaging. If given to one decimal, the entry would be 2.4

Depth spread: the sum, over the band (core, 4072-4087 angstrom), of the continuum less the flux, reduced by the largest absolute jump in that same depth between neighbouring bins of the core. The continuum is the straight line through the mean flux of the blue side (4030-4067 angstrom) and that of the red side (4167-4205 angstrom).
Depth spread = -4.8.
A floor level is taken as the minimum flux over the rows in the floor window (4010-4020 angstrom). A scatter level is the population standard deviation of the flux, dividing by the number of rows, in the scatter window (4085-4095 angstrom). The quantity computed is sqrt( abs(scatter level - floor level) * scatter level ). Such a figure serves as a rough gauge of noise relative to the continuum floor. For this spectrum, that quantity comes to 2.18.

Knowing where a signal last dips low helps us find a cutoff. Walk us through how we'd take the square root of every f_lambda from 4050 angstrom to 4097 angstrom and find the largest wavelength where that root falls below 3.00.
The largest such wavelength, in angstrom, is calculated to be 4096.0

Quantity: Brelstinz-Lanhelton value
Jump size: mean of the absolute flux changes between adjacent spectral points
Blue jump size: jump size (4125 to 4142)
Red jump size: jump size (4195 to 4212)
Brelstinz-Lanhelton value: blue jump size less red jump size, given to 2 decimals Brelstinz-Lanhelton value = -0.13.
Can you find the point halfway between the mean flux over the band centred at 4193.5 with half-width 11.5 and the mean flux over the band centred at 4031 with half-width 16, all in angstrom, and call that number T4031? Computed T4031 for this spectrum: 8.74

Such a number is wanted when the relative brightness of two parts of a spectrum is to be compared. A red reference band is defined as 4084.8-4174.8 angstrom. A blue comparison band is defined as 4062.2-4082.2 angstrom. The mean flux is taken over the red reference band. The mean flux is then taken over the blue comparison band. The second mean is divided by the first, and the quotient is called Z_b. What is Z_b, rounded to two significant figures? 0.94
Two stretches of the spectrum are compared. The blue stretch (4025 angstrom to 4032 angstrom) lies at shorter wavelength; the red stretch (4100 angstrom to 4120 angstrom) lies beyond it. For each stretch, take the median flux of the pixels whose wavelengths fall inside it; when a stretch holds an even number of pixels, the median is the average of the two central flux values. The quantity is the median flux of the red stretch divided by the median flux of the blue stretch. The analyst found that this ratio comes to 0.95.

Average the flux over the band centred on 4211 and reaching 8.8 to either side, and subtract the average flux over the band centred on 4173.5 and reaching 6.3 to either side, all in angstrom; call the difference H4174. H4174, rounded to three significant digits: 1.06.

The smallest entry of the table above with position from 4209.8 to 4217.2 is 9.41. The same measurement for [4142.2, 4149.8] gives 7.81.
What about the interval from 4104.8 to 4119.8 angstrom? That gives 8.25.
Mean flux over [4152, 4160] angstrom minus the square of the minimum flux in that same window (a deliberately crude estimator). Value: -52.3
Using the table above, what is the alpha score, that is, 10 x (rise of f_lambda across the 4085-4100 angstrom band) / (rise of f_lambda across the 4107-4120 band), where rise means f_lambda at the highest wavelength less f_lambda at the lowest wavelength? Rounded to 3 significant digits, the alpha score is -106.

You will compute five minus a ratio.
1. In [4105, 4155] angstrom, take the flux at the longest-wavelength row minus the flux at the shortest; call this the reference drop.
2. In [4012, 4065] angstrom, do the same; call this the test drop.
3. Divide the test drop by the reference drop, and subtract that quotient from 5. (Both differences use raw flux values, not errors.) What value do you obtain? 17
